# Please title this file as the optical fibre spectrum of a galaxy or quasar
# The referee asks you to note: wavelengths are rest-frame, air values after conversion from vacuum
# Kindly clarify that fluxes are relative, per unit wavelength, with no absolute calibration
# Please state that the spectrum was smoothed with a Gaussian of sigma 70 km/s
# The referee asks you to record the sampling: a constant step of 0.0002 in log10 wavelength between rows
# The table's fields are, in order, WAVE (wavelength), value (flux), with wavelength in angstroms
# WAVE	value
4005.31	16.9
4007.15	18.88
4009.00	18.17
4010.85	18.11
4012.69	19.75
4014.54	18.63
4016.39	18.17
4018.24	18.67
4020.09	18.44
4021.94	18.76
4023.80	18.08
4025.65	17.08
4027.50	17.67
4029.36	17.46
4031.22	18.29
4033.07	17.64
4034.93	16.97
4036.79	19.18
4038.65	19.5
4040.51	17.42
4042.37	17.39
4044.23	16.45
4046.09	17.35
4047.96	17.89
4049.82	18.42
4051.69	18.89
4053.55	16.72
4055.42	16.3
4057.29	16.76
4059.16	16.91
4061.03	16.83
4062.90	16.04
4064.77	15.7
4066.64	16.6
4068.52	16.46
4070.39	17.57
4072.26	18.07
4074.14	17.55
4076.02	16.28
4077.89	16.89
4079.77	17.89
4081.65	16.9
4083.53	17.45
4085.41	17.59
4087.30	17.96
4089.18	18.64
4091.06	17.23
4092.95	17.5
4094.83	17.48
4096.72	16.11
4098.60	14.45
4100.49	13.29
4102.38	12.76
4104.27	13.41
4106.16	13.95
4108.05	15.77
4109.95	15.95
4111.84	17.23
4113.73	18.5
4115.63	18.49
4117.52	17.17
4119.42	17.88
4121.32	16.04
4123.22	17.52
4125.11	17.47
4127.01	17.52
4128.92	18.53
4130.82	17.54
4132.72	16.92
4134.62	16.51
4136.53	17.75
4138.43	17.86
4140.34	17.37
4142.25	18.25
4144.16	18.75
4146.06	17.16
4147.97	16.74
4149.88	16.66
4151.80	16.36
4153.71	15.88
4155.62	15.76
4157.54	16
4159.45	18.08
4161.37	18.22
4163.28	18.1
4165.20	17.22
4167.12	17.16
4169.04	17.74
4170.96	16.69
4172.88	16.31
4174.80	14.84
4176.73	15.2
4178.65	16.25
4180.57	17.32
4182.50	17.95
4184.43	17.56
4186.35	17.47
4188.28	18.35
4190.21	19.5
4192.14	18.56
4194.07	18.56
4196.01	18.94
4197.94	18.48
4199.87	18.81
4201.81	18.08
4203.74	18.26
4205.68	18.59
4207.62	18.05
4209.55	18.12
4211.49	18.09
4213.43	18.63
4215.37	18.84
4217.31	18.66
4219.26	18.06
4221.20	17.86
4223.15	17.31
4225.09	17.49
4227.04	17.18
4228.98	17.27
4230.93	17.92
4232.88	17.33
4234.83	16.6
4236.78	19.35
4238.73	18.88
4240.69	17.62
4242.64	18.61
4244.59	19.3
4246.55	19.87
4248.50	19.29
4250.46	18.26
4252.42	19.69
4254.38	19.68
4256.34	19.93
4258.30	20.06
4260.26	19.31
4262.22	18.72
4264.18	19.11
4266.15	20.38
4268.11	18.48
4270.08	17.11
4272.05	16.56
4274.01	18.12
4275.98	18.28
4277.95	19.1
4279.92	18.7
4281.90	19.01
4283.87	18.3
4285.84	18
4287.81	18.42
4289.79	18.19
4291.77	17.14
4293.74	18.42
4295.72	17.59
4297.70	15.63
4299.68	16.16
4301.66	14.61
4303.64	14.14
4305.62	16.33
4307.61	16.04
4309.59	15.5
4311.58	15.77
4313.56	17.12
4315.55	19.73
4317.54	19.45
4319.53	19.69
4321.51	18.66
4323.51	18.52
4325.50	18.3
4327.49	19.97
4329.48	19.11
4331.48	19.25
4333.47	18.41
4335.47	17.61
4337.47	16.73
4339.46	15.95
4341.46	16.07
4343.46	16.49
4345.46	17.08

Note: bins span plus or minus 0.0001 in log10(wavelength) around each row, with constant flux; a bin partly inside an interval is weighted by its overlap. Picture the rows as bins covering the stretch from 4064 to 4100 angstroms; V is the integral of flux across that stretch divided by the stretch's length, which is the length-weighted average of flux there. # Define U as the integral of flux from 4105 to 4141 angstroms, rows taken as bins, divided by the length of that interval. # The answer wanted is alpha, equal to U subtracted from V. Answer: -0.1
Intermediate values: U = 17.1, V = 17.0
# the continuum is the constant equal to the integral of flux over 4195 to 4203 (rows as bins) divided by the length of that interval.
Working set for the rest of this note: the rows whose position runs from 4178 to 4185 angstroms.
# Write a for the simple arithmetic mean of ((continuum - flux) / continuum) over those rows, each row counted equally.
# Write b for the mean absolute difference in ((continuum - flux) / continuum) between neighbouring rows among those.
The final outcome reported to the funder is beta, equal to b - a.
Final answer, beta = -0.032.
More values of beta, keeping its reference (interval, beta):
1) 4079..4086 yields -0.029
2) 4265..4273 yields 0.045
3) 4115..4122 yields 0.006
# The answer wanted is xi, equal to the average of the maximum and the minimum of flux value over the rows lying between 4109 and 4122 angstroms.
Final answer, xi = 17.2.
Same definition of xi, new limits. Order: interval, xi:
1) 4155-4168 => 17.0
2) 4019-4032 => 17.9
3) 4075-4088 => 17.1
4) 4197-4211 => 18.4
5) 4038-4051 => 18.0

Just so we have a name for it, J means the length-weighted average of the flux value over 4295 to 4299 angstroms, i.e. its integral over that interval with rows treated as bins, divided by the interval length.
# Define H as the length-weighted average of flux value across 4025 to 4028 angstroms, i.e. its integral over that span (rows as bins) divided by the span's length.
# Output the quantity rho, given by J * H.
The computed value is 287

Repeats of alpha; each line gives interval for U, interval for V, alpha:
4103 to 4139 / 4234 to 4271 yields 2.1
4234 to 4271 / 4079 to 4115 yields -2.6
